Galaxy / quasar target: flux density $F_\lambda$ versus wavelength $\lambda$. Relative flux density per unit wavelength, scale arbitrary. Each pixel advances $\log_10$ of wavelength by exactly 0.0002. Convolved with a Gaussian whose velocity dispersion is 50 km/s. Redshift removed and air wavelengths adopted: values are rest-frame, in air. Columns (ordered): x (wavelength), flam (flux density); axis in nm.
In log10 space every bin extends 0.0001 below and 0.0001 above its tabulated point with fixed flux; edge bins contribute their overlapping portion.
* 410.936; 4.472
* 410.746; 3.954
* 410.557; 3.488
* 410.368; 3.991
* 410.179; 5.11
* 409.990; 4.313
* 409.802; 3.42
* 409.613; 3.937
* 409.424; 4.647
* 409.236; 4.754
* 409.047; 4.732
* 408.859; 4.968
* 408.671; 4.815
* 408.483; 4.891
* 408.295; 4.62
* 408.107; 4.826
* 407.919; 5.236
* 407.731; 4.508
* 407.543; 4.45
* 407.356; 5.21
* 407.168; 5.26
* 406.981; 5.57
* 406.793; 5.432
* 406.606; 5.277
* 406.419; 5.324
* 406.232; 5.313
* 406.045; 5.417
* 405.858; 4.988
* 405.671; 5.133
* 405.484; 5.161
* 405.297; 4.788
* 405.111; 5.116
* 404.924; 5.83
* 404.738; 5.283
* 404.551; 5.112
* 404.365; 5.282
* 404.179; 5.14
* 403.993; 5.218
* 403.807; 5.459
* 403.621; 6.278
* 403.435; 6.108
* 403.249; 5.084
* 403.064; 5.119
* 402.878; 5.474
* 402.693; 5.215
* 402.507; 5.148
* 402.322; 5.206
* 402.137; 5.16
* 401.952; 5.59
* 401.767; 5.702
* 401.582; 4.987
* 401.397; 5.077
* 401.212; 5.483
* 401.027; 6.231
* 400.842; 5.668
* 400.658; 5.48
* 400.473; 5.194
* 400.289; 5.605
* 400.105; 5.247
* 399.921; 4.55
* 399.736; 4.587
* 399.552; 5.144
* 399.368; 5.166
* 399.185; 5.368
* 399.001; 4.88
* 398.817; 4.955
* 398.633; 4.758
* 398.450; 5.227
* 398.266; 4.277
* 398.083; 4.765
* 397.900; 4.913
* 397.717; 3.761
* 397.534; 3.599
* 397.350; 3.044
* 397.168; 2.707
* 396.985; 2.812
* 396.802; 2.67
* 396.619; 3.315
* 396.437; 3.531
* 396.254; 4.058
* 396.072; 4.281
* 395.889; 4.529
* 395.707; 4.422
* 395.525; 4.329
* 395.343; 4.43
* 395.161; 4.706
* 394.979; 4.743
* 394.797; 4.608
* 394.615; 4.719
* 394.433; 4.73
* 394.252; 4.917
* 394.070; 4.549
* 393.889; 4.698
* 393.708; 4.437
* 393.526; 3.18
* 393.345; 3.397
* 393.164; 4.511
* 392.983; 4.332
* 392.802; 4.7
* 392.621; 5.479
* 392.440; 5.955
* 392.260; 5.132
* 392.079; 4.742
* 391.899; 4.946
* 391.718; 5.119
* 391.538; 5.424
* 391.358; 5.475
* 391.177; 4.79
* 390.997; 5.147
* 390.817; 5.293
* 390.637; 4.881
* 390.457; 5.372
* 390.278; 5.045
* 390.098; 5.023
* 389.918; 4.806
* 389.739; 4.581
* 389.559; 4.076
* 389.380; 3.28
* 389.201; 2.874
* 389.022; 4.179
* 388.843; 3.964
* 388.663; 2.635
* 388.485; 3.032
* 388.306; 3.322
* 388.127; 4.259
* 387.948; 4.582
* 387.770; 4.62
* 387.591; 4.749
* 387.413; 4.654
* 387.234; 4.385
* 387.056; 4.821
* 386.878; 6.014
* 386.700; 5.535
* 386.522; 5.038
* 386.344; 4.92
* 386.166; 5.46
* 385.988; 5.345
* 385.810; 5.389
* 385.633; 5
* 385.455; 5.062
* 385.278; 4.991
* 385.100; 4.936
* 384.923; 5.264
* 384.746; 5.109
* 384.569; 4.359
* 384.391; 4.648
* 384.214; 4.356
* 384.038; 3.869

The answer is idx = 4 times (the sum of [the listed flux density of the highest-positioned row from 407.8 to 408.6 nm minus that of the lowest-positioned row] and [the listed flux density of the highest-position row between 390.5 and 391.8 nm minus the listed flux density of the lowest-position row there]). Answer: -0.4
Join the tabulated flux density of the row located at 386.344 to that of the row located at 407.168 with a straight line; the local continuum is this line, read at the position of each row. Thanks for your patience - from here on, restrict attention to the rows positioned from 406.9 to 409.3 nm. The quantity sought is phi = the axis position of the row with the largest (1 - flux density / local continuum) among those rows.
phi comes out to 407.543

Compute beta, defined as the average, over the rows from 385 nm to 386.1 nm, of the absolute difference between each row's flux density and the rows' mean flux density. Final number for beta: 0.16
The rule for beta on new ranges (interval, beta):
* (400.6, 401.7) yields 0.31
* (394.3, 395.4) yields 0.09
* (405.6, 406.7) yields 0.12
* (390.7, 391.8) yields 0.19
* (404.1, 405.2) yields 0.18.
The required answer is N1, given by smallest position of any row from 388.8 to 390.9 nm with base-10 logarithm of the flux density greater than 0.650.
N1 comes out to 389.739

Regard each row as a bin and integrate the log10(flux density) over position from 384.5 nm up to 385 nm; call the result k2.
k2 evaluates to 0.3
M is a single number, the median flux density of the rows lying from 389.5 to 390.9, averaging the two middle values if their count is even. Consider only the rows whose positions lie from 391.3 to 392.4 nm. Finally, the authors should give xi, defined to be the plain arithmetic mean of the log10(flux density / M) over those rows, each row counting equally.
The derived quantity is 0.016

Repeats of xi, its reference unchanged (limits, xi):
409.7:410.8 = -0.092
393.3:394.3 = -0.078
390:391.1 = 0.015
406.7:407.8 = 0.009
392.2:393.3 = 0.003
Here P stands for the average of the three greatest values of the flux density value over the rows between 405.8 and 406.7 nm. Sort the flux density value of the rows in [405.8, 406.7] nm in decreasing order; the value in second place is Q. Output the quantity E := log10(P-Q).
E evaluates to -1.6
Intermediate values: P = 5.4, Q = 5.324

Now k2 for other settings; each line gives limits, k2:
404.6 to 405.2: 0.4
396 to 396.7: 0.4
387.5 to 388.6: 0.7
